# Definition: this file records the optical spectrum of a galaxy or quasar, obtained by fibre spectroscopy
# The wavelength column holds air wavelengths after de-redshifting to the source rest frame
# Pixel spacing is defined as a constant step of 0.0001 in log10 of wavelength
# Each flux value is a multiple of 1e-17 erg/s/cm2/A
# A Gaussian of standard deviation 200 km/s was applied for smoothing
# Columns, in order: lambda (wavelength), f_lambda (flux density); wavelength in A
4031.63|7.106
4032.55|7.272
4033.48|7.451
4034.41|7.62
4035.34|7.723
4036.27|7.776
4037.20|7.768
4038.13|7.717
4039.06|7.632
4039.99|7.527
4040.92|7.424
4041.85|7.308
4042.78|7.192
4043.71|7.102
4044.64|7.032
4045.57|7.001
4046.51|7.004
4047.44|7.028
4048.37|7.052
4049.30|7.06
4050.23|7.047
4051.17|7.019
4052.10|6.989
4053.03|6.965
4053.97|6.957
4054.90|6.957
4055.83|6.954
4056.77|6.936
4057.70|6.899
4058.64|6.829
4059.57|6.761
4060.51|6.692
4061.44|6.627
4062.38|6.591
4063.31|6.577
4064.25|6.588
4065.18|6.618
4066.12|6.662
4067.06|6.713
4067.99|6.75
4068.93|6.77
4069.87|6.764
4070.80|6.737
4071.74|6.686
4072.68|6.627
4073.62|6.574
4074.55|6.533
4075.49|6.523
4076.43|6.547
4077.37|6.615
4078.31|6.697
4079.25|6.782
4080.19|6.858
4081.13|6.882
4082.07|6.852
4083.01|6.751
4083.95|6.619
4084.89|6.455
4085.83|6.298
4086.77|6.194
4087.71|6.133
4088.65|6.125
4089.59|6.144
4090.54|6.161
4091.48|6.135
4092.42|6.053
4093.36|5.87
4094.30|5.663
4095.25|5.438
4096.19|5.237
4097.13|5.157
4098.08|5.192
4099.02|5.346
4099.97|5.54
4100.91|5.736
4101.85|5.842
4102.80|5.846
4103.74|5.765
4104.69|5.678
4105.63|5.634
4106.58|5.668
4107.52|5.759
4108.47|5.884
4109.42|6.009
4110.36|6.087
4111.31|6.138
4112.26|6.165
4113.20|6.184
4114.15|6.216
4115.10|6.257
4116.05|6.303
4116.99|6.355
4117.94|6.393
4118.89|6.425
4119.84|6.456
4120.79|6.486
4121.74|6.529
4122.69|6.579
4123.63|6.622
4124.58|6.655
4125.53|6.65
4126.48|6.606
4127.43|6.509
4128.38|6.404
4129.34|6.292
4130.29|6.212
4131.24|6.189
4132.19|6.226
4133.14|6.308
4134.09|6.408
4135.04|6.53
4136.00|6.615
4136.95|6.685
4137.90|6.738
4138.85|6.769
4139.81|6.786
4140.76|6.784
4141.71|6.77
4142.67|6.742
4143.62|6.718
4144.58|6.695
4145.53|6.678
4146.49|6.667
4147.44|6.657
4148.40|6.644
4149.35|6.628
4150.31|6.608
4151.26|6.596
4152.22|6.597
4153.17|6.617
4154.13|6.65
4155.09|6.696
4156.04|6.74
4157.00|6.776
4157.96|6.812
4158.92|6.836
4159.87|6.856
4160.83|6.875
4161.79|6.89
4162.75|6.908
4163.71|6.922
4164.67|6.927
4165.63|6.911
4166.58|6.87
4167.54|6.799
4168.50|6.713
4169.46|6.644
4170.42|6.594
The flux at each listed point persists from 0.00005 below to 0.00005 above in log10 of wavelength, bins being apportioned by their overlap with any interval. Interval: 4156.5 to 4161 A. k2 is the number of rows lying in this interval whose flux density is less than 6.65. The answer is 0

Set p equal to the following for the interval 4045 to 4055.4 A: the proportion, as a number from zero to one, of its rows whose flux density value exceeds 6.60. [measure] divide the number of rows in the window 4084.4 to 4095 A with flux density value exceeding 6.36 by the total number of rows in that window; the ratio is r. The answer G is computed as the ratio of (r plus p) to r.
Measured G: 12.0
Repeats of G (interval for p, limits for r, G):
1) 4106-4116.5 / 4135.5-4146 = 1.0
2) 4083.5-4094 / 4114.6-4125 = 1.1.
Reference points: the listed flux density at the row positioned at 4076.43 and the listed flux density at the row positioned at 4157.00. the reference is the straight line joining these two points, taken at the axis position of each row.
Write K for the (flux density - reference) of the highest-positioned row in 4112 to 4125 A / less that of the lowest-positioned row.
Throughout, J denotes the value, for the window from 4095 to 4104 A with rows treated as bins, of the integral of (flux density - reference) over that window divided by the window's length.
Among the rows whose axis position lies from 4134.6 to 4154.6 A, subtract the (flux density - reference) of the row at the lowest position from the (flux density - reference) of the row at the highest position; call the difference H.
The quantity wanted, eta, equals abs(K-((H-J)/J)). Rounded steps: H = 0.07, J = -1.11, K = 0.5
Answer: 1.5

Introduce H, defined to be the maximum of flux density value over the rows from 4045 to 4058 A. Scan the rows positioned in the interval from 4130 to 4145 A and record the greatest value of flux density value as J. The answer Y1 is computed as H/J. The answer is 1.04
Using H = 7.06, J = 6.786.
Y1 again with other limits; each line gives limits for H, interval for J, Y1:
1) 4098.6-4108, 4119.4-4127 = 0.88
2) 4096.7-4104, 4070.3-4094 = 0.85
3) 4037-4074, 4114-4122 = 1.19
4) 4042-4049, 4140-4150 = 1.06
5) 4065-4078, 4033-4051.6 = 0.87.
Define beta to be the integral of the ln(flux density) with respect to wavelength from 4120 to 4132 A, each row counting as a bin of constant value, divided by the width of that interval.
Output 1.87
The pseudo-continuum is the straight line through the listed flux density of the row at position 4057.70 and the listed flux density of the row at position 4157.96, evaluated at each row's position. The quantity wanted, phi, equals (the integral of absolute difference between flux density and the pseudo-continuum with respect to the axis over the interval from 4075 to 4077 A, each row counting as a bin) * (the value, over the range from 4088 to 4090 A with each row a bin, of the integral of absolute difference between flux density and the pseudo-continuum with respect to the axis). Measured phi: 1.01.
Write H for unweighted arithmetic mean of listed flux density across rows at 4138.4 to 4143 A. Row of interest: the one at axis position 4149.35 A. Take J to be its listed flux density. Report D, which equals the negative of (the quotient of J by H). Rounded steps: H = 6.8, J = 6.628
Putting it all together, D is -0.98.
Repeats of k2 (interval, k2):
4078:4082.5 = 0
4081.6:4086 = 3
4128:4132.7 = 5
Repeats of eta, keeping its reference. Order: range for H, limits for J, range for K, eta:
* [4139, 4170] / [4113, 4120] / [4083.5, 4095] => 0.7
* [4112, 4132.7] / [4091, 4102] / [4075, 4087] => 0.6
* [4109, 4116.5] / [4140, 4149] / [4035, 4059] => 8.4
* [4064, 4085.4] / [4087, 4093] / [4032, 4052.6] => 0.2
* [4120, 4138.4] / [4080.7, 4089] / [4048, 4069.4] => 2.9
